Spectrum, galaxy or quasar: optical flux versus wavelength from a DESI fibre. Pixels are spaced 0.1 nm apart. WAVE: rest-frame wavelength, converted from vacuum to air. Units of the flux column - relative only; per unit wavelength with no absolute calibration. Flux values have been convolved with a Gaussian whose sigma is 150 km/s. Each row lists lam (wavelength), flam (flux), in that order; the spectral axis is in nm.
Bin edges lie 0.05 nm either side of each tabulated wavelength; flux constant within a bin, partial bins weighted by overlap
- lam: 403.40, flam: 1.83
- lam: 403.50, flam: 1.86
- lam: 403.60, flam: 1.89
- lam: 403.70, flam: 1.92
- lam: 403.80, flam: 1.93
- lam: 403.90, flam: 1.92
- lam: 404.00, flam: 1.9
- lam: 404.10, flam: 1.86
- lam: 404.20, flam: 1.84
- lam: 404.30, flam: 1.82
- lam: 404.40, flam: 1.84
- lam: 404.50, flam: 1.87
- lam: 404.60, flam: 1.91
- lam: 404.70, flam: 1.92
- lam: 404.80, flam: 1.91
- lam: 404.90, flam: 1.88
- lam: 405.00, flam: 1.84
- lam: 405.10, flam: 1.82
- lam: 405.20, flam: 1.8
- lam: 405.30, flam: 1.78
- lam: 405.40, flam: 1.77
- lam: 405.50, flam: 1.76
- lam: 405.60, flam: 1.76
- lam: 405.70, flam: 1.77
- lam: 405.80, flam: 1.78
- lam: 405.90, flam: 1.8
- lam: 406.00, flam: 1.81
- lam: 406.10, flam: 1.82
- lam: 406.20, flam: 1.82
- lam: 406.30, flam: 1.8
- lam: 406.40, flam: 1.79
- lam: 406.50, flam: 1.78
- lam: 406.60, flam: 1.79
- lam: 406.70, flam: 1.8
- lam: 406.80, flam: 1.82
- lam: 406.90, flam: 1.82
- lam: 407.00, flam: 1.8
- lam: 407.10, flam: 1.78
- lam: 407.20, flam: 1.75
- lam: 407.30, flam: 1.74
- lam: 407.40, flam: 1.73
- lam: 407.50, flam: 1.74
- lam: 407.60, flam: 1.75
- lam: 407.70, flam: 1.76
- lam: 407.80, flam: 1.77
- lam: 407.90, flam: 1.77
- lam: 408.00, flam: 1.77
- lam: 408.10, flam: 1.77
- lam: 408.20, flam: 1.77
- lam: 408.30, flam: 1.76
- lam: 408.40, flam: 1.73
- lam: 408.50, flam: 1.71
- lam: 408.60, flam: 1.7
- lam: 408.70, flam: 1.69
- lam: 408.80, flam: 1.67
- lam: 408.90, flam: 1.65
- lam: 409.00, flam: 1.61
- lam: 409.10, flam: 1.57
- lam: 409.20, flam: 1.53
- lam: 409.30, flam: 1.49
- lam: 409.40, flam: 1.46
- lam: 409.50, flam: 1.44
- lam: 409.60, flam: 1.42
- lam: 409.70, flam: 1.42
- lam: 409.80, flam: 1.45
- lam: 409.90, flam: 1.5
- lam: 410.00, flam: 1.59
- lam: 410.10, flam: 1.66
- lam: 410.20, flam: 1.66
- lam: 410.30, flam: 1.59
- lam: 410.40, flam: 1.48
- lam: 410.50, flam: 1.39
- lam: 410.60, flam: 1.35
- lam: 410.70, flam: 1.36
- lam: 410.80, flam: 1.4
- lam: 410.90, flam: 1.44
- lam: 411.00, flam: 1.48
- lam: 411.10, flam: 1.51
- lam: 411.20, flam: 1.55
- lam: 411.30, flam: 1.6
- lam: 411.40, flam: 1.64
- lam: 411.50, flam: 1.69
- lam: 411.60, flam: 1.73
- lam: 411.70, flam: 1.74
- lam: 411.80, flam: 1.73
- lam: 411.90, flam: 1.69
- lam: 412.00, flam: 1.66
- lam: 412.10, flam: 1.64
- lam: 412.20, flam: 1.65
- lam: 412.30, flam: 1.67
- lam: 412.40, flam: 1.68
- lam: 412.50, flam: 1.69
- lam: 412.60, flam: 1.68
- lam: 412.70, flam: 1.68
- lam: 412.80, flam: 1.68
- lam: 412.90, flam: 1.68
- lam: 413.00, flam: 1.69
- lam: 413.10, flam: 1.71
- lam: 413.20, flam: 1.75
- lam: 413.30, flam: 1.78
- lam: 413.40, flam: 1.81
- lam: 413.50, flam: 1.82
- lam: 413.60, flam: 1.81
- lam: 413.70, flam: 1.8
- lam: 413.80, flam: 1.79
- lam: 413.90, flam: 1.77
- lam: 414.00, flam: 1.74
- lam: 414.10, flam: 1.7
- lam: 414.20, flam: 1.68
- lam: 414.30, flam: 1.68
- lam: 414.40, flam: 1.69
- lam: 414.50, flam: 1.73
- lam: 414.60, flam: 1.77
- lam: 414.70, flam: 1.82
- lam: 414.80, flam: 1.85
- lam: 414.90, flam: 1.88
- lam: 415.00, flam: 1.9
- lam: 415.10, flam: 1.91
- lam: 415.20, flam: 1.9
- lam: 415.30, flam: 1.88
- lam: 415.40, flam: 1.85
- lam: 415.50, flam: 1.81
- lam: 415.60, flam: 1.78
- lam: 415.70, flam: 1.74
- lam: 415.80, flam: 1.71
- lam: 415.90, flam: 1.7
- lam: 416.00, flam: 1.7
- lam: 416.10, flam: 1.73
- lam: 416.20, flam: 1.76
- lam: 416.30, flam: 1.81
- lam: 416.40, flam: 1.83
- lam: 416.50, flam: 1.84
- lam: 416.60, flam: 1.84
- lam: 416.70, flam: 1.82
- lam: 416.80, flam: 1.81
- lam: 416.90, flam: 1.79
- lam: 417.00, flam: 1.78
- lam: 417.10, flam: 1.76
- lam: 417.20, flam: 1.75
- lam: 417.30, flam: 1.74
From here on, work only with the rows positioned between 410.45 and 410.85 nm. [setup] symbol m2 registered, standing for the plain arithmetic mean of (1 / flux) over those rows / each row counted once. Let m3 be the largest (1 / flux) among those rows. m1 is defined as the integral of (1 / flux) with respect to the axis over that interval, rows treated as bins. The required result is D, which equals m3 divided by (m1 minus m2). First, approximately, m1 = 0.291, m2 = 0.727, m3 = 0.74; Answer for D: -1.70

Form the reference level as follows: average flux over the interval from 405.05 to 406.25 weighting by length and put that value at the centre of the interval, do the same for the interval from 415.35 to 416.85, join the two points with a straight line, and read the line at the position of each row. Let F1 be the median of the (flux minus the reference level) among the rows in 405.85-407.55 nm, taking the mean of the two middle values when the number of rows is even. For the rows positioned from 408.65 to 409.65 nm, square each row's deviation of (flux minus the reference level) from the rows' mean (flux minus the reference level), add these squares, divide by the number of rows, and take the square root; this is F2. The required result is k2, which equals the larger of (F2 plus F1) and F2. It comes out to 0.10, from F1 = 0.01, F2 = 0.09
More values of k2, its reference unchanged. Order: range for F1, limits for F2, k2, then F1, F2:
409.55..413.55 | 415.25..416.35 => 0.06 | -0.13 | 0.06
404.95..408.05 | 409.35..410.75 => 0.10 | -0.01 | 0.10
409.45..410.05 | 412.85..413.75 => 0.05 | -0.34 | 0.05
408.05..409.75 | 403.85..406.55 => 0.05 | -0.14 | 0.05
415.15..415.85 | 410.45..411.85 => 0.17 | 0.03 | 0.14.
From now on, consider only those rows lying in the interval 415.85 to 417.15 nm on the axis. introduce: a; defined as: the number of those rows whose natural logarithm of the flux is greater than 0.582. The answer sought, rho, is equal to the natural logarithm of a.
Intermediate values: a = 7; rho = 1.9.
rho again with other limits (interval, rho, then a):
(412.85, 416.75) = 2.9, 19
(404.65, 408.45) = 2.8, 17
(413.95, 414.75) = 0.0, 1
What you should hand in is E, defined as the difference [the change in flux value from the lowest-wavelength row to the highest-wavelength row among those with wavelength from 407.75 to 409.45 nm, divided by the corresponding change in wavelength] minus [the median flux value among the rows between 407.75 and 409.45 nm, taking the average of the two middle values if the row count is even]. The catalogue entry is -1.89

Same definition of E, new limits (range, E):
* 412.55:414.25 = -1.74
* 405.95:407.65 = -1.83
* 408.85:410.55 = -1.66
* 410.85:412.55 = -1.50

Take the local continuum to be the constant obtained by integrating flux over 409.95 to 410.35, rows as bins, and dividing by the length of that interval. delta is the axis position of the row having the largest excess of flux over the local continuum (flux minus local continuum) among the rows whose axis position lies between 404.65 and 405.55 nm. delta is 404.70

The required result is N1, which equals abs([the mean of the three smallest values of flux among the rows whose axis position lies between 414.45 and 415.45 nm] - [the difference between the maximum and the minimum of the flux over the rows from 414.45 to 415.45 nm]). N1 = 1.59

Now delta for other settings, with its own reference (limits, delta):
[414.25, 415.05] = 415.00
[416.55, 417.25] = 416.60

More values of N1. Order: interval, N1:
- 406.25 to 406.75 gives 1.77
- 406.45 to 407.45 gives 1.65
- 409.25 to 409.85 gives 1.36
